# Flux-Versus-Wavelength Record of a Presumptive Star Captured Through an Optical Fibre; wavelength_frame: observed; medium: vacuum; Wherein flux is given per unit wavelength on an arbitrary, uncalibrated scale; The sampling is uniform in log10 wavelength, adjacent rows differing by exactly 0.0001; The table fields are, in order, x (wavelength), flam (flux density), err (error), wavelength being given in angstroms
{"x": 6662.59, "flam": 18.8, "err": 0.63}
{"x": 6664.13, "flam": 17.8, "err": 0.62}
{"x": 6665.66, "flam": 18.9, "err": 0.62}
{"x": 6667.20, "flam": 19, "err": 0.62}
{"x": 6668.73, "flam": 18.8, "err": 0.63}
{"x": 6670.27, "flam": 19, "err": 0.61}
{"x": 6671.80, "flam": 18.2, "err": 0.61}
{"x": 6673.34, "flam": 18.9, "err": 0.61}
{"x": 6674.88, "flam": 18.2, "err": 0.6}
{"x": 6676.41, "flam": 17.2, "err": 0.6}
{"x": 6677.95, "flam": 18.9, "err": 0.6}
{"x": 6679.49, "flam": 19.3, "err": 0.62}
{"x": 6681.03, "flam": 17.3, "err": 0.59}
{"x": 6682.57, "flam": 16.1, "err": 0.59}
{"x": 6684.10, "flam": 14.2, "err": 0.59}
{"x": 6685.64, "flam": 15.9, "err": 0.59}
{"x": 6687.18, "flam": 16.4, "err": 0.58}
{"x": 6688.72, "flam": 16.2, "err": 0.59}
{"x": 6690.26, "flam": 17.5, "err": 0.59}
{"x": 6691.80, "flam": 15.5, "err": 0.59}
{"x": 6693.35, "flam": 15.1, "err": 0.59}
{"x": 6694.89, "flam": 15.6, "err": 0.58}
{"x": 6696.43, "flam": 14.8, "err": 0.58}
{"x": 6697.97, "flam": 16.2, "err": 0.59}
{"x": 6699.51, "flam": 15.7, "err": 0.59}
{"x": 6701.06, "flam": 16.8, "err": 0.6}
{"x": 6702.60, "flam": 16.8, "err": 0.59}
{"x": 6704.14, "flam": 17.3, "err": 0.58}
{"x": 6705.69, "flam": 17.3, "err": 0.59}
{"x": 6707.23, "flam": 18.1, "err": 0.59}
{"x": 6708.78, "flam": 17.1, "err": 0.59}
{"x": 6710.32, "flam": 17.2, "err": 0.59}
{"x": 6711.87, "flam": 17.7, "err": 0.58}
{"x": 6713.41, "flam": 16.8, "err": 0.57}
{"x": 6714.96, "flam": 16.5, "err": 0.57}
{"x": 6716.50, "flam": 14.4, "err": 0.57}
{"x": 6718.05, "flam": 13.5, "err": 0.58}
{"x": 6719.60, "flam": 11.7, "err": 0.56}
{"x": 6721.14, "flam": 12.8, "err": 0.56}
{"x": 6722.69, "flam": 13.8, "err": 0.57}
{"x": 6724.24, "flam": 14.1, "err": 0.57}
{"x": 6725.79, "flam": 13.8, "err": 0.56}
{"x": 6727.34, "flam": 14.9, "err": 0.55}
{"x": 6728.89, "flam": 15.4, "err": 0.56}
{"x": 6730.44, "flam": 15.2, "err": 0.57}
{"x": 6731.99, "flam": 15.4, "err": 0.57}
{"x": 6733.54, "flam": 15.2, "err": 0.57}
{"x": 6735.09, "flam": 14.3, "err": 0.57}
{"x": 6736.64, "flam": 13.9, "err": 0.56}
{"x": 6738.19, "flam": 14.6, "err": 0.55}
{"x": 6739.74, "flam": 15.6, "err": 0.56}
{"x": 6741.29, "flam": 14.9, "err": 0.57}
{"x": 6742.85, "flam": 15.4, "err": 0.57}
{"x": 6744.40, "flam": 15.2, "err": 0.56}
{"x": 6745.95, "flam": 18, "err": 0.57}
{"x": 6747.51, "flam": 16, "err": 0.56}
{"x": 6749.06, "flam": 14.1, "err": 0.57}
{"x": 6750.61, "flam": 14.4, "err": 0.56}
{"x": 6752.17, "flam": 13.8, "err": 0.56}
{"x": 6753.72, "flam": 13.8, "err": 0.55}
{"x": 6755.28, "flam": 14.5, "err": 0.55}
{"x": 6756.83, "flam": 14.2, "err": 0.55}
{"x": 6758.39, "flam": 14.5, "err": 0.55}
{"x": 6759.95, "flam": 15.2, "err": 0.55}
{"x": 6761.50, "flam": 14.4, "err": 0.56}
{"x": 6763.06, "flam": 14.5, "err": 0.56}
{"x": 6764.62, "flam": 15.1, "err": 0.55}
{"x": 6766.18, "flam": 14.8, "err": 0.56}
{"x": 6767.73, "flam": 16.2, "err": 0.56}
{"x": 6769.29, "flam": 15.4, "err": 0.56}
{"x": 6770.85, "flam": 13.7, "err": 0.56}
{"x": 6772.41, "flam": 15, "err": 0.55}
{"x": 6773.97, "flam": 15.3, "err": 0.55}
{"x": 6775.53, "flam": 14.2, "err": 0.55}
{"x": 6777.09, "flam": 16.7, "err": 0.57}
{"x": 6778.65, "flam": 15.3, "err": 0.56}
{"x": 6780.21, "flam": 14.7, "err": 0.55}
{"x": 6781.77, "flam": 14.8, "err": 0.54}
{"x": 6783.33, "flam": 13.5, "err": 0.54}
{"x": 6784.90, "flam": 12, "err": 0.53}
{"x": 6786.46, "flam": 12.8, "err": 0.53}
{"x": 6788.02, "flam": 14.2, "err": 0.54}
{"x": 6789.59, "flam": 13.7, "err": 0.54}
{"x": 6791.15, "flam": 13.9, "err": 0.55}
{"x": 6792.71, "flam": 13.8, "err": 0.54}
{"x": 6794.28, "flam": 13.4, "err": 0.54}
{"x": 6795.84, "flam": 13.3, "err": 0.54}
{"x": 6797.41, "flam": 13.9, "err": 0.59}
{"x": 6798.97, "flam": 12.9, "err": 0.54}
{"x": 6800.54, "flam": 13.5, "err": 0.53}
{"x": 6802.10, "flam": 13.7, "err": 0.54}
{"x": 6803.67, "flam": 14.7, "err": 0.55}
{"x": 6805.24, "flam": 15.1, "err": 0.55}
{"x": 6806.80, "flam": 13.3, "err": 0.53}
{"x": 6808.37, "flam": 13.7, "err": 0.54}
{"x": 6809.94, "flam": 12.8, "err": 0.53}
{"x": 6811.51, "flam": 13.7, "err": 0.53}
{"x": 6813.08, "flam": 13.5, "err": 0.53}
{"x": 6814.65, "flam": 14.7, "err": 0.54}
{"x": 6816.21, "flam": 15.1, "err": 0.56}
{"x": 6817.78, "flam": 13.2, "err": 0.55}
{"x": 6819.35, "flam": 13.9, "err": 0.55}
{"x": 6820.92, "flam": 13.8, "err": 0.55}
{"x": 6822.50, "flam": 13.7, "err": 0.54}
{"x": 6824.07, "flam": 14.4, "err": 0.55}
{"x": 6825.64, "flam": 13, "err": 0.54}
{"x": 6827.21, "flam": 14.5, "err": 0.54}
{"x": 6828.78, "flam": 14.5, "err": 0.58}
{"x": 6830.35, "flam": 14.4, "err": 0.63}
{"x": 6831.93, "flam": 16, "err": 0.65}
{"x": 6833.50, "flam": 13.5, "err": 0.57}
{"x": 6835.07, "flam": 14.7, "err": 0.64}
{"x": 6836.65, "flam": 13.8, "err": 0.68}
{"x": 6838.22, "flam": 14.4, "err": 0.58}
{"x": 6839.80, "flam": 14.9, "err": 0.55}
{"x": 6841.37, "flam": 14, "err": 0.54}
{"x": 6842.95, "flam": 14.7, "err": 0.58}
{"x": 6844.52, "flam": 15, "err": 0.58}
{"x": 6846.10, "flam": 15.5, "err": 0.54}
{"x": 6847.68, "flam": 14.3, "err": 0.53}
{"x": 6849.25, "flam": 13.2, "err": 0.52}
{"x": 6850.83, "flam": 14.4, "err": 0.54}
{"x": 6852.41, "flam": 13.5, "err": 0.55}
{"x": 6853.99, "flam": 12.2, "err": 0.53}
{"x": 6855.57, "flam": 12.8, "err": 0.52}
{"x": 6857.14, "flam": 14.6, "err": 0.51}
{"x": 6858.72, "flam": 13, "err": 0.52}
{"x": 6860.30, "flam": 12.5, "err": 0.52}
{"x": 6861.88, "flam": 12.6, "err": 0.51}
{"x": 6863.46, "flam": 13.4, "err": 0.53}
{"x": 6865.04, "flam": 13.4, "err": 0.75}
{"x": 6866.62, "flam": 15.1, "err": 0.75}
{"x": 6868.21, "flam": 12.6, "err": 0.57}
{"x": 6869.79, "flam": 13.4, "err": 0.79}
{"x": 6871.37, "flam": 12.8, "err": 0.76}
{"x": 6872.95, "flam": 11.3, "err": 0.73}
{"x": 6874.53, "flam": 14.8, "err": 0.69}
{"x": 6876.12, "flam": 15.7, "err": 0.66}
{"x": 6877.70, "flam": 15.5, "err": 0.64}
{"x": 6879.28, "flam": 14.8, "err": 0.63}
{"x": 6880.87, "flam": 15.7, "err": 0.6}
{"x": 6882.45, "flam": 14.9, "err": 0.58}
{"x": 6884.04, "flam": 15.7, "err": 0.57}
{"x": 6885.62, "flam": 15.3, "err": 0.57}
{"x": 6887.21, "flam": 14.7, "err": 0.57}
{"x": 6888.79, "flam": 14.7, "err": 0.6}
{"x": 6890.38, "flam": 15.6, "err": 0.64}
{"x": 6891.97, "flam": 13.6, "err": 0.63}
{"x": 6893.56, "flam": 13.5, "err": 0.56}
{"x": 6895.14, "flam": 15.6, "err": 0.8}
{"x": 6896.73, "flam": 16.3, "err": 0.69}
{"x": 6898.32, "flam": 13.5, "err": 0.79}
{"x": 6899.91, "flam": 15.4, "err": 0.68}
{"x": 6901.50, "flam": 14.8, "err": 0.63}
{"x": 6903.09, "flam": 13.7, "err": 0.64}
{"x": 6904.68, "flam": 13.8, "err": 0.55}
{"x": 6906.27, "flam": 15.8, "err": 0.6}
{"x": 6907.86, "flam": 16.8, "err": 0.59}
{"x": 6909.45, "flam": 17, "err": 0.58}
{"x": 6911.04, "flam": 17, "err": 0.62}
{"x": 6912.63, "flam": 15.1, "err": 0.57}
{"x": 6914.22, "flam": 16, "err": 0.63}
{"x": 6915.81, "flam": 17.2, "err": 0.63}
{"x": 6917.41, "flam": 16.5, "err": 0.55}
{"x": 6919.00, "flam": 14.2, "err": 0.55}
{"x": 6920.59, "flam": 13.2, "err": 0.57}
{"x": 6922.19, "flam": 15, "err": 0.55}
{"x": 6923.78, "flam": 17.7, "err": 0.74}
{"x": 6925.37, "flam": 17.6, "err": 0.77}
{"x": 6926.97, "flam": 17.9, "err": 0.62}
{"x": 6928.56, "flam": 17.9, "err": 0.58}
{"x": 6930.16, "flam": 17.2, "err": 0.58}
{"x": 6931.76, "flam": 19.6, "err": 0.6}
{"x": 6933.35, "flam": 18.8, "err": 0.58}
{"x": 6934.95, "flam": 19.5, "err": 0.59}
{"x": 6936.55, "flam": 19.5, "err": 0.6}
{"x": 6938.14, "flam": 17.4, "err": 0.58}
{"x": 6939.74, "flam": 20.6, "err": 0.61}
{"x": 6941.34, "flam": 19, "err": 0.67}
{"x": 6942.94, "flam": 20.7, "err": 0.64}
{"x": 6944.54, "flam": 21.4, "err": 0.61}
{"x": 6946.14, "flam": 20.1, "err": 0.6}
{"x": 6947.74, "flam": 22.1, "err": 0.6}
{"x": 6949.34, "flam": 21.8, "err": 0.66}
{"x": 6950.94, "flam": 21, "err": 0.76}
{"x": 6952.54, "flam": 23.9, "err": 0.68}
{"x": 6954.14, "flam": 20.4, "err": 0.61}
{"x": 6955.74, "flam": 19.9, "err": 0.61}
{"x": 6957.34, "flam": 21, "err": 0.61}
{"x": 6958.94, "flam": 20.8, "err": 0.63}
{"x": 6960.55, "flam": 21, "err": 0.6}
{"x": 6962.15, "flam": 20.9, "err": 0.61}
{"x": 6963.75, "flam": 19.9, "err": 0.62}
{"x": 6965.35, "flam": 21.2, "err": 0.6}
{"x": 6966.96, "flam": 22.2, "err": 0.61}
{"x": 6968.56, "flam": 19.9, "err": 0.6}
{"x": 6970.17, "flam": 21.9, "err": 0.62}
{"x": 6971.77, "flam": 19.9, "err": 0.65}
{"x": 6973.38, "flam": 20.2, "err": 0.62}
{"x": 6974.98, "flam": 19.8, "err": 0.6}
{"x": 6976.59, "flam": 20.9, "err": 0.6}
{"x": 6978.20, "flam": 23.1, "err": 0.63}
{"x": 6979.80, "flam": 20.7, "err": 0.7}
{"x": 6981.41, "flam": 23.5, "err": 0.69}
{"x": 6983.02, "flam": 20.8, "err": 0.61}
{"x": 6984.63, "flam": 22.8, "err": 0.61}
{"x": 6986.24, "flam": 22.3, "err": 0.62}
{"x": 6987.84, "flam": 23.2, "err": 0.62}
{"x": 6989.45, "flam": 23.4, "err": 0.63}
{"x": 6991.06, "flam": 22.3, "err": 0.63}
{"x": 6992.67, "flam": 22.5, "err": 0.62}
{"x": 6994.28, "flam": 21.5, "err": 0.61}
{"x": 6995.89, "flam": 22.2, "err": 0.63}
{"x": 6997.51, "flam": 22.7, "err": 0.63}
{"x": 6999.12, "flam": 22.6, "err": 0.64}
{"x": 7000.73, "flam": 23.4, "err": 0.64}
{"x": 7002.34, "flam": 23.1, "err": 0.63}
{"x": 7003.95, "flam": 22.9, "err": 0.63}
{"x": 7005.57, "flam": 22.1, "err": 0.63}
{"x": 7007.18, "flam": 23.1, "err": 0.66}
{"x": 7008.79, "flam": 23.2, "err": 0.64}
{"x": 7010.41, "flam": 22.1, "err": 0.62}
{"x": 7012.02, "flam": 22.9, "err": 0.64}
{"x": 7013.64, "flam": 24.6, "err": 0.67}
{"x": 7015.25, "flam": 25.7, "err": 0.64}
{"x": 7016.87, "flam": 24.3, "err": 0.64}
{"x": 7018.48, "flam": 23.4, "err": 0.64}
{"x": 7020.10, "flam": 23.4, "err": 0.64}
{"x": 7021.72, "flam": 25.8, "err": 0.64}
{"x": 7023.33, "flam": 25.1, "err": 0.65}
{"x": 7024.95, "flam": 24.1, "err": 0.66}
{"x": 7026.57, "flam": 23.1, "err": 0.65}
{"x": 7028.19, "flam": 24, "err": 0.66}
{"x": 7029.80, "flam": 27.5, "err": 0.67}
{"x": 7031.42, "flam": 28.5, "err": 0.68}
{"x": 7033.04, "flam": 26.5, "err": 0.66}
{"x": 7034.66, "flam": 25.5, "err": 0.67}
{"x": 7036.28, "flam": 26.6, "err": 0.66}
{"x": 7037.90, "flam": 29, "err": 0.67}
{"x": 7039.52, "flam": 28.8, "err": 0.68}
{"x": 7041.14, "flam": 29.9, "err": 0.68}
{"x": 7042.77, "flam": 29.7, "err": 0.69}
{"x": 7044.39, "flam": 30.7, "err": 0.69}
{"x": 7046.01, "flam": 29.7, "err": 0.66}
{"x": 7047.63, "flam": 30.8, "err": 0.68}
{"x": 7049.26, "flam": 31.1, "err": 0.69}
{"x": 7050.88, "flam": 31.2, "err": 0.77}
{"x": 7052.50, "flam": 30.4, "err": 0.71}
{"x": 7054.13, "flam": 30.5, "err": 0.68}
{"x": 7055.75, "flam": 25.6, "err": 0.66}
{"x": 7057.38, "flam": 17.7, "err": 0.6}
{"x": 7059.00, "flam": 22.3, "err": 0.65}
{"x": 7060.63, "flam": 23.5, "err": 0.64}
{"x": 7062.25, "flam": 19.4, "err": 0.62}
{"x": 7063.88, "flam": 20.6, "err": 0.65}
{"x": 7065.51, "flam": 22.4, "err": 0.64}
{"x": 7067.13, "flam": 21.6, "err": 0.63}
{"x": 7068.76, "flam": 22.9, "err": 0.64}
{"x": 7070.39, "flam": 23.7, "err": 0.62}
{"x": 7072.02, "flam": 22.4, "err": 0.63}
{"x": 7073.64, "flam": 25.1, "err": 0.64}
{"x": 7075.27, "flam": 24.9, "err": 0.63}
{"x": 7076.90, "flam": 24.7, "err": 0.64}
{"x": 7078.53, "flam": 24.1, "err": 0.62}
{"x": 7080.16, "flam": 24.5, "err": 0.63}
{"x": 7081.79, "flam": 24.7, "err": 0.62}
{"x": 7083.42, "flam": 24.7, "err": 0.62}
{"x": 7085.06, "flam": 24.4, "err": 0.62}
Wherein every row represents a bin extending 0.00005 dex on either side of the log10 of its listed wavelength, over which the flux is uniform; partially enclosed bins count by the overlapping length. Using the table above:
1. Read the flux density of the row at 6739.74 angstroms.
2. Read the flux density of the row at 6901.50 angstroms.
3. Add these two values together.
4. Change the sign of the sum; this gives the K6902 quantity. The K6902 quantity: -30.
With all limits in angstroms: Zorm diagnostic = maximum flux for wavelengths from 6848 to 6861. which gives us 14.6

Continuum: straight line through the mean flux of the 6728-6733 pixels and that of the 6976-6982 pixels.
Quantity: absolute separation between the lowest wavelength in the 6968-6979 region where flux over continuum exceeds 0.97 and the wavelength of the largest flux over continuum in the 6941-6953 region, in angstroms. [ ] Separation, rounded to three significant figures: 17.6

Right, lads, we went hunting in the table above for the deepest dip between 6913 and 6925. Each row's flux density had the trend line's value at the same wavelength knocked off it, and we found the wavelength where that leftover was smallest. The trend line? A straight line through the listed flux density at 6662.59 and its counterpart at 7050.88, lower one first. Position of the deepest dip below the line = 6920.59 angstroms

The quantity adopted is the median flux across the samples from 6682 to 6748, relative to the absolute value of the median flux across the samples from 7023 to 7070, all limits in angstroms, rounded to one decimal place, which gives 0.6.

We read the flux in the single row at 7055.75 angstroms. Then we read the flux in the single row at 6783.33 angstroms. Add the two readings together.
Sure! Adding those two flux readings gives 39.1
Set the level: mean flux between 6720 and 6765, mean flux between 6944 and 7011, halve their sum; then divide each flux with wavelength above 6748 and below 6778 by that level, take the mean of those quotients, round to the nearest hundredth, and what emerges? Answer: 0.81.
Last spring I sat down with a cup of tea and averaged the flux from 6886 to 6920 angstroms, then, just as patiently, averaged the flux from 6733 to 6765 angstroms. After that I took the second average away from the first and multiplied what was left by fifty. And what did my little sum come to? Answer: 22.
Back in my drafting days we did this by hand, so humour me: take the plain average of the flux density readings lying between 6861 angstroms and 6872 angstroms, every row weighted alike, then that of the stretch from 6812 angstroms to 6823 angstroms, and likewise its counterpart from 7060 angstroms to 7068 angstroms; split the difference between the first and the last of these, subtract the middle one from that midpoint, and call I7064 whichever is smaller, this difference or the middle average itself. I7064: 3.4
